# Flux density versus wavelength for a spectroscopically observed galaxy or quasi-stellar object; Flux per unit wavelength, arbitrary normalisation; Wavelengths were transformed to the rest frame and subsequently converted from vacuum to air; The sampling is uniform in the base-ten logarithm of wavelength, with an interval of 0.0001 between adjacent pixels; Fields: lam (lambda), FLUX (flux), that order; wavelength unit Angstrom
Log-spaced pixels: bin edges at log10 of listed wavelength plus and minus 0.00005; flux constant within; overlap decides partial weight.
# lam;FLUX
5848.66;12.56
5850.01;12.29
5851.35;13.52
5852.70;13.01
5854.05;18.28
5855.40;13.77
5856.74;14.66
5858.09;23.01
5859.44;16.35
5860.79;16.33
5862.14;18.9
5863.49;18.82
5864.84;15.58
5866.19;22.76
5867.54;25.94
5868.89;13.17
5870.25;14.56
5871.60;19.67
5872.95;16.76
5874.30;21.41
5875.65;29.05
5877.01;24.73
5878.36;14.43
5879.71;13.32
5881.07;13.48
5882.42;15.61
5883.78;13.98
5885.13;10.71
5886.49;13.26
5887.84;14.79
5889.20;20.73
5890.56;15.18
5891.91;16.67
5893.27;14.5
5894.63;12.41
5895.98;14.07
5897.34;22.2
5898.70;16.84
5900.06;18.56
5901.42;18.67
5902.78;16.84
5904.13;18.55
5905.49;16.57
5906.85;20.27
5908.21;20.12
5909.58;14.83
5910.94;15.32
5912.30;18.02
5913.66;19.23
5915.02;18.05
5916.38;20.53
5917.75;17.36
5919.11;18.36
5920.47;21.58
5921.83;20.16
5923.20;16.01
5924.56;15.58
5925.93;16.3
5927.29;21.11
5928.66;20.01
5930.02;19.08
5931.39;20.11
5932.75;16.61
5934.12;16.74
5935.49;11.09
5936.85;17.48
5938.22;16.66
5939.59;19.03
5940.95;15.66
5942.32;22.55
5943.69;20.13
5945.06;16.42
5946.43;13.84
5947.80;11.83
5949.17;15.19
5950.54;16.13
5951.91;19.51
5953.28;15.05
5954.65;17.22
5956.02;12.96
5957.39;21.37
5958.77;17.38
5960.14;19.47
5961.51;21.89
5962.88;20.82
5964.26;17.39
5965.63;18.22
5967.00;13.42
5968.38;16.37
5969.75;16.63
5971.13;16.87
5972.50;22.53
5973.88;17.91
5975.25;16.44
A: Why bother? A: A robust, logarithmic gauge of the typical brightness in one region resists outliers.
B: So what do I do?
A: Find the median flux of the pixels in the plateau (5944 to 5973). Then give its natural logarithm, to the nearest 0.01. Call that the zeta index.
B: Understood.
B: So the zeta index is 2.83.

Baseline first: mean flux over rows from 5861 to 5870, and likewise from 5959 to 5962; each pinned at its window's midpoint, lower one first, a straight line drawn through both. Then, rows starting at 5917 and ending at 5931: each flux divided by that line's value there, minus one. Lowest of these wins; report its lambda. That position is 5924.56 Angstrom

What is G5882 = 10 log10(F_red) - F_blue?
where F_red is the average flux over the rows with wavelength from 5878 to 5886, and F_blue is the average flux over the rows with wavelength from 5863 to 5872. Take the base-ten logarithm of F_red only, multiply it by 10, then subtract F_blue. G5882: -7.3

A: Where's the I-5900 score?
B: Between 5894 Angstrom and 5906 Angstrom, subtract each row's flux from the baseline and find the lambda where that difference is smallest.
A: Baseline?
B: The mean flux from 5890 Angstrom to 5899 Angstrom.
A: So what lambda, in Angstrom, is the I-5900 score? 5897.34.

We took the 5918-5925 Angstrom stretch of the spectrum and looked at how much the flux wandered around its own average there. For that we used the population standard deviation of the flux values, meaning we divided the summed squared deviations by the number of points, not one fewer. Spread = 2.3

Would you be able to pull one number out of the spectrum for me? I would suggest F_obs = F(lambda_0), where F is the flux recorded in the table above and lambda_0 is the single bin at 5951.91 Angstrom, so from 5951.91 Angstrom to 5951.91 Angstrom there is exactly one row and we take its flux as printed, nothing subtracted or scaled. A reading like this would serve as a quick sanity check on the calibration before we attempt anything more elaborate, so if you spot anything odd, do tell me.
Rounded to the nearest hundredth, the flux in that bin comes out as 19.51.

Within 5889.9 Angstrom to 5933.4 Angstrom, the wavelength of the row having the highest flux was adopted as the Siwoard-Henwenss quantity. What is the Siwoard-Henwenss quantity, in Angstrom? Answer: 5897.34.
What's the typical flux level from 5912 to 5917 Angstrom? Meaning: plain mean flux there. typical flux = 19.0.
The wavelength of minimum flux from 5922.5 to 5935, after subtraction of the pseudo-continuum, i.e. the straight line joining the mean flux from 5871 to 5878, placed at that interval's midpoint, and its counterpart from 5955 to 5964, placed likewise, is 5924.56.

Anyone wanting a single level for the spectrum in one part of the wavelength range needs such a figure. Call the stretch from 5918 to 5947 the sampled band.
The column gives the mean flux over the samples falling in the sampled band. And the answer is 17.8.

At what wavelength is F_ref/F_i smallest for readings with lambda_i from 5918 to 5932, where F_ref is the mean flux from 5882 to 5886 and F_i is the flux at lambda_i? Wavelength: 5920.47 Angstrom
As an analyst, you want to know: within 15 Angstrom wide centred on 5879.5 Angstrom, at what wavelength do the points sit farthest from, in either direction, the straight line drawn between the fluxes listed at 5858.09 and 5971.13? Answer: 5885.13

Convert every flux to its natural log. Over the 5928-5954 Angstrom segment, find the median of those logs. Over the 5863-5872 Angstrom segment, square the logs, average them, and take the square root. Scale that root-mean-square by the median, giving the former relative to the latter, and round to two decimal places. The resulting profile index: 1.03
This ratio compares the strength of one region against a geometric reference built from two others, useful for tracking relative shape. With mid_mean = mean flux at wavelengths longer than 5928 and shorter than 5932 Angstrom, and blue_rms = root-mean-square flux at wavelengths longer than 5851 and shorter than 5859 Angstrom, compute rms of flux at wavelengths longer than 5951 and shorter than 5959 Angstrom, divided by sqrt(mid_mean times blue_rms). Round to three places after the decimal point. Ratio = 0.970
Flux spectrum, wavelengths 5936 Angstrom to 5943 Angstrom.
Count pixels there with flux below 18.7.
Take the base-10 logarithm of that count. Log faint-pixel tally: 0.48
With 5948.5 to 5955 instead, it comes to 0.60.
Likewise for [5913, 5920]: 0.48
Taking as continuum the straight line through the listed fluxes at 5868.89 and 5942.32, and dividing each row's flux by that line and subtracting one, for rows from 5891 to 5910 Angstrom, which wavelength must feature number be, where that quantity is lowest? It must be 5894.63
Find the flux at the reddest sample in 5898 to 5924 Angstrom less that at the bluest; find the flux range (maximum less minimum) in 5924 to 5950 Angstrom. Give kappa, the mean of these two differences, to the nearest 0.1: 5.3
